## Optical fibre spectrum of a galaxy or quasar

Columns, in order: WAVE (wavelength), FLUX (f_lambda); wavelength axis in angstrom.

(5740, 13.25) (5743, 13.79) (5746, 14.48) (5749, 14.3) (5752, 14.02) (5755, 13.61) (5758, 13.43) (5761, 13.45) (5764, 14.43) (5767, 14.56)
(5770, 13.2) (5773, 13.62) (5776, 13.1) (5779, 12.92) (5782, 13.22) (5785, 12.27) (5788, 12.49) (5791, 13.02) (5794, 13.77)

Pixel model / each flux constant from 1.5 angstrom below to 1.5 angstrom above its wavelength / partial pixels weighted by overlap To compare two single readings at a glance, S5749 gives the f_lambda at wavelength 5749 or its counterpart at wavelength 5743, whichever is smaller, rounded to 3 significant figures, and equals 13.8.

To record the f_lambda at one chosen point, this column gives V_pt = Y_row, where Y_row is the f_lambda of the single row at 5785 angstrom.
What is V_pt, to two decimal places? 12.27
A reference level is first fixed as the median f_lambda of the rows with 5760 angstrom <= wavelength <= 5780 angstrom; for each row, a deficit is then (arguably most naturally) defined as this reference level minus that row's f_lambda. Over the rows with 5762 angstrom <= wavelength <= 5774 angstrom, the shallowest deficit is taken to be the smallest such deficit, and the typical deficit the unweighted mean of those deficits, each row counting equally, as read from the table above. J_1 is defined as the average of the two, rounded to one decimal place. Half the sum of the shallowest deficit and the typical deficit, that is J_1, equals -0.8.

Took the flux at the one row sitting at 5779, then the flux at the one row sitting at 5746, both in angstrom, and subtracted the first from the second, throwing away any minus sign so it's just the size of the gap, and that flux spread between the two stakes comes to 1.6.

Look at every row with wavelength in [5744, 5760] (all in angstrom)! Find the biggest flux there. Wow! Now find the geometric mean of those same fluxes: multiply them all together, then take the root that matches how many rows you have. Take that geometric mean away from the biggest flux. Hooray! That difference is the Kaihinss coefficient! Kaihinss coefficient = 0.52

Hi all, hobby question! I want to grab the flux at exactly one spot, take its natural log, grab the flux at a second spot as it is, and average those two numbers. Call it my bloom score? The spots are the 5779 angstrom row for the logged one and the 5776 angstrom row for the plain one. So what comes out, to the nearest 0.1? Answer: 7.8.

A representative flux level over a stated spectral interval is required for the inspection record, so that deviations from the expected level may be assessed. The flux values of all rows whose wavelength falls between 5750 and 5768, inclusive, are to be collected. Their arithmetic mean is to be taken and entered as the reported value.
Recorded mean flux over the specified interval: 13.9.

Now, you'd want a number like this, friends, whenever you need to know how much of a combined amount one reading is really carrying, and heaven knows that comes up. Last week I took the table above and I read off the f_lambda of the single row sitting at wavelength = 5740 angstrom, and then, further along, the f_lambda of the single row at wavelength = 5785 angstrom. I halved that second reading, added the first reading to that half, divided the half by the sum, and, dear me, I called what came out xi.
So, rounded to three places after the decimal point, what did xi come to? 0.316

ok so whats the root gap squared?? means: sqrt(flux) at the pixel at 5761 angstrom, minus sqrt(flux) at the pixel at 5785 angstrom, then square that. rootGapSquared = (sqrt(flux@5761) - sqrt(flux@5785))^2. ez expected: 0.027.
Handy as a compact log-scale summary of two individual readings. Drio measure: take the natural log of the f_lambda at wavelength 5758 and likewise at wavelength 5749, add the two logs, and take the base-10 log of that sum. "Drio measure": 0.7208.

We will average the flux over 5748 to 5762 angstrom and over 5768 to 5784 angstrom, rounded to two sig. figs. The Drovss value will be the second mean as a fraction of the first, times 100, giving 96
